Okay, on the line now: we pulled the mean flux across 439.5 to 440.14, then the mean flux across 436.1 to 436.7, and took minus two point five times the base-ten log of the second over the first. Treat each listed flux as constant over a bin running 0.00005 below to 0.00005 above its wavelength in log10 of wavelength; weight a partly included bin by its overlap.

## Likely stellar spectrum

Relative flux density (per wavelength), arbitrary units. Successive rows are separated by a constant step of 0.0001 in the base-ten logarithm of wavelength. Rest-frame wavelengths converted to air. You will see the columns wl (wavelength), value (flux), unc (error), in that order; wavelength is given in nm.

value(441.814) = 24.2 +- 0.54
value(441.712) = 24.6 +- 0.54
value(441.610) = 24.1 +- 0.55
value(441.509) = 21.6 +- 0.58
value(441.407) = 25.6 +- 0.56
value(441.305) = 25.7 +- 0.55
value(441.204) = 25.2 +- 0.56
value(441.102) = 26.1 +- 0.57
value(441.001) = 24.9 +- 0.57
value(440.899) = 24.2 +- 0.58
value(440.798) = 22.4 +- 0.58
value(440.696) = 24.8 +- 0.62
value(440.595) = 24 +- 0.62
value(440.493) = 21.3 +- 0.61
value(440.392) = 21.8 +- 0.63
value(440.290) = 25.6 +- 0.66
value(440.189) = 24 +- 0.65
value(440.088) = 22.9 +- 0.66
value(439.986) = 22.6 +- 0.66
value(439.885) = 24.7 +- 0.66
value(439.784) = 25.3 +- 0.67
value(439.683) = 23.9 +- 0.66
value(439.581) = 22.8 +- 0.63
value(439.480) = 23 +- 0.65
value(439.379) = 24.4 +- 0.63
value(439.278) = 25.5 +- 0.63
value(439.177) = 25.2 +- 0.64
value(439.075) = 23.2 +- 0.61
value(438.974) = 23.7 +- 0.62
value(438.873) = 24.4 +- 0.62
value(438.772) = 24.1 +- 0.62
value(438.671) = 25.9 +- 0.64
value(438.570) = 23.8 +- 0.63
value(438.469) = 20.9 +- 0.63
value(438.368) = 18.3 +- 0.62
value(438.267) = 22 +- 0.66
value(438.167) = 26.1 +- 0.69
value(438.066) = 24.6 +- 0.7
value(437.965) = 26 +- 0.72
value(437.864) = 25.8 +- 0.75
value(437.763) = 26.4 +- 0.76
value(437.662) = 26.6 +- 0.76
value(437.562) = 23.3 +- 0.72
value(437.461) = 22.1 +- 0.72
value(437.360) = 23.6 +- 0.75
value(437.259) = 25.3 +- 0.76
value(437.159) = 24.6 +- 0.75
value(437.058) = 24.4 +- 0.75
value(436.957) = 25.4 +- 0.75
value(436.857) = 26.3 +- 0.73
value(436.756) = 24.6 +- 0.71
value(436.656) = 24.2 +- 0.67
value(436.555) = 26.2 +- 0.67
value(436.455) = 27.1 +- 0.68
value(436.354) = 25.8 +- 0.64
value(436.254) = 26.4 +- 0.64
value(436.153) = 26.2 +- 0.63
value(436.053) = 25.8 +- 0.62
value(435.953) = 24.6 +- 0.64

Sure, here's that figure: -0.10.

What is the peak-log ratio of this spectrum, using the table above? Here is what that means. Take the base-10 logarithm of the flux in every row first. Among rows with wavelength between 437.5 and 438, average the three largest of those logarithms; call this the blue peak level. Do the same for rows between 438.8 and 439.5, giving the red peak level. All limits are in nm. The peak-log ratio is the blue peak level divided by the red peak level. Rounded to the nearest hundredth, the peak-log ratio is 1.02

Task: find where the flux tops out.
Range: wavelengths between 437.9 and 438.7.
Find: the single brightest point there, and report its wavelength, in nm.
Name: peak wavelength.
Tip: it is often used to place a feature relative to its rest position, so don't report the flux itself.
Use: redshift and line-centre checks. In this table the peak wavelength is 438.167 nm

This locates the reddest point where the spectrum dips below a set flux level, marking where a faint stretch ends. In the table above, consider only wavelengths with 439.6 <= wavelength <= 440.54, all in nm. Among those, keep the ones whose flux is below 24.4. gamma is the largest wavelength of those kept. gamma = 440.493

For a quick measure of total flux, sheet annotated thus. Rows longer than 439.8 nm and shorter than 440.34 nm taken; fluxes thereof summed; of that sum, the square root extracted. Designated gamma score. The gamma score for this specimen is 10.9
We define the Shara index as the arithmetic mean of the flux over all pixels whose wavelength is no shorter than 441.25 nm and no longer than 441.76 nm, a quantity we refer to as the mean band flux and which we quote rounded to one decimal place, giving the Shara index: 24.3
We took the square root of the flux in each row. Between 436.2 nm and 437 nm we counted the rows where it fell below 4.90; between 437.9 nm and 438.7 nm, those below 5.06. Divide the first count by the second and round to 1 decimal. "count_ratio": 0.0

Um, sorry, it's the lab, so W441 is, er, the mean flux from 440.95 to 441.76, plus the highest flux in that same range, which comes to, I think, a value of 50.8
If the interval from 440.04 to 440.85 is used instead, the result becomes 49.0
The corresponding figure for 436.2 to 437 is 52.9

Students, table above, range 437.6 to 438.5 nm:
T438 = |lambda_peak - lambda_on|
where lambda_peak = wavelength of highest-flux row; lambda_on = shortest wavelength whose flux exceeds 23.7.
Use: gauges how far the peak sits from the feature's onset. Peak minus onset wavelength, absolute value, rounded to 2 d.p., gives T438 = 0.00 nm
